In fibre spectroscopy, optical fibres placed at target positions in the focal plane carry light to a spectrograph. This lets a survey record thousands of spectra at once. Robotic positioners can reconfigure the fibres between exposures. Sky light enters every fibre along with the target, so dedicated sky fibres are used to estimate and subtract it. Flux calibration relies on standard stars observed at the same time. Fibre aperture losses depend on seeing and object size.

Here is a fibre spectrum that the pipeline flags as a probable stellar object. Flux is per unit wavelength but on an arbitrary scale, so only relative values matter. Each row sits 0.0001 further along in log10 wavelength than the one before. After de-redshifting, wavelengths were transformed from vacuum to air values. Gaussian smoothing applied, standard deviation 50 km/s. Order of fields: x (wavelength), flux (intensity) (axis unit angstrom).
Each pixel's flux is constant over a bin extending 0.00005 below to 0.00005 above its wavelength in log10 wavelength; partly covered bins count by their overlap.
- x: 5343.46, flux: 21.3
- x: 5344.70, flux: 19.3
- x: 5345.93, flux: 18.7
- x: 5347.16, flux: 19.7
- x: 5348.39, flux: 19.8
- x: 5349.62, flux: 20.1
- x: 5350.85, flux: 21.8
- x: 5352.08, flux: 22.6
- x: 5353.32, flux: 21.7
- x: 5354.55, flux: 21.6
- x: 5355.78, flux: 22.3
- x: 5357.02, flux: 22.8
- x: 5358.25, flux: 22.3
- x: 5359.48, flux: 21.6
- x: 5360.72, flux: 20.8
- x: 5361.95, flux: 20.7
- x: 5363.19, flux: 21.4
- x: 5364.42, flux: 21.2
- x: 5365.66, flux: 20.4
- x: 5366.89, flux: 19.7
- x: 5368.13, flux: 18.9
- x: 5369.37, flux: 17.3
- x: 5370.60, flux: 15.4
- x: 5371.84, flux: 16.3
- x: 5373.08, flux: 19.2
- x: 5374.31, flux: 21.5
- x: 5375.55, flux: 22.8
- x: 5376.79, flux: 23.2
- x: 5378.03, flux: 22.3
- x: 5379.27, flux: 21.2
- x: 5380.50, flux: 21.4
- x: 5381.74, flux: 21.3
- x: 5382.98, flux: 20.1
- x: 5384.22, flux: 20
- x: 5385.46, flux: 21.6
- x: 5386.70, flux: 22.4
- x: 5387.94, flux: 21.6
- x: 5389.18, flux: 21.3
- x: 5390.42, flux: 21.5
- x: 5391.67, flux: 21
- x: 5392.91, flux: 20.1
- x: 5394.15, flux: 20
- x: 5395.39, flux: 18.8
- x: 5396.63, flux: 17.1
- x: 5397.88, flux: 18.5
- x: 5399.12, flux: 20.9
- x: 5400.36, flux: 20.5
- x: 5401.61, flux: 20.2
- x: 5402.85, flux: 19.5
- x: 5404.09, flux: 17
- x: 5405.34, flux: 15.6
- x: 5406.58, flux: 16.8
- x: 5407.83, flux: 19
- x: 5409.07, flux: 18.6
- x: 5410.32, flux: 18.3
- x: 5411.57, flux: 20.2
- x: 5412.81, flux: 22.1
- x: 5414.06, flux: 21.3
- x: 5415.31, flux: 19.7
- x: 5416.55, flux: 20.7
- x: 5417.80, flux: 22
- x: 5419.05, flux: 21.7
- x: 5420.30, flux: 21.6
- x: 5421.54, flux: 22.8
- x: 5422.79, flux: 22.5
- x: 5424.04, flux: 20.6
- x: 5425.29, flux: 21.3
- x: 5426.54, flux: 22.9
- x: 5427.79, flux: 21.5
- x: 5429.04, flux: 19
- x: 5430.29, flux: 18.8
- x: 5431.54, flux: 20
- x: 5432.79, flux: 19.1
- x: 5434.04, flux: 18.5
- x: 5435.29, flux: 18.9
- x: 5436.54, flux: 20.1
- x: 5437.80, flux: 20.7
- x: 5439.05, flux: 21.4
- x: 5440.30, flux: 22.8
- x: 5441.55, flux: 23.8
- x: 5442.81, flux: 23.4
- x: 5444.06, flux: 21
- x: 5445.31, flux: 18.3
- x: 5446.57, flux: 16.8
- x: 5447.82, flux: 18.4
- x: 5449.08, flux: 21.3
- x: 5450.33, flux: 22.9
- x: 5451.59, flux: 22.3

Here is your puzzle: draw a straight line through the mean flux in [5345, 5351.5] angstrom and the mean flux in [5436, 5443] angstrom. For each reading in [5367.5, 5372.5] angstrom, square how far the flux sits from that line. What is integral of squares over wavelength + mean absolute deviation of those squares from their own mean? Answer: 78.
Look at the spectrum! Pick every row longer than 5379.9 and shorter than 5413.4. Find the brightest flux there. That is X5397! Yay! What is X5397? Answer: 22.4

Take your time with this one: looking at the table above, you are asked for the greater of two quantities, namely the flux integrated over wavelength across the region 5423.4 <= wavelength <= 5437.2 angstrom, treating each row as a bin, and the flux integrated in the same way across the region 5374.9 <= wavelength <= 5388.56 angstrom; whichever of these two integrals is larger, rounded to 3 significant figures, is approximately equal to 295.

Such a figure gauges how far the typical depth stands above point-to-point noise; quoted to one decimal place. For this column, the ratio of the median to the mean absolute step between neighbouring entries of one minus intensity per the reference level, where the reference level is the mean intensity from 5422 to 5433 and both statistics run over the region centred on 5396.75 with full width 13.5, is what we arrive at 0.6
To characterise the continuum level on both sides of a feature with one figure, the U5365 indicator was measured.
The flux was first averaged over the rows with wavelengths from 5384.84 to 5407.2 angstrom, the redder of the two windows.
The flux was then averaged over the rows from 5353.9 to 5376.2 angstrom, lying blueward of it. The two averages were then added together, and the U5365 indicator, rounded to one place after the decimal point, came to 40.0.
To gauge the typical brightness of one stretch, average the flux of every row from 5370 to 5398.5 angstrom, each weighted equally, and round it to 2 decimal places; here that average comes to 20.37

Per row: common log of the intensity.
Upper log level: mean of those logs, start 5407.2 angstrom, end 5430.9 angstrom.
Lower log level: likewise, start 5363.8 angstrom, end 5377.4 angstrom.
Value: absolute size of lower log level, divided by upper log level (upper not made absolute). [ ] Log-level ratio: 0.98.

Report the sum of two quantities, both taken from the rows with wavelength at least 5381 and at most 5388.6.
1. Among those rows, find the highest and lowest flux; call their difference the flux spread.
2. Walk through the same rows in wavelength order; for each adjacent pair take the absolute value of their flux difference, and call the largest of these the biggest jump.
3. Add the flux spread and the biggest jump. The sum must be 4.0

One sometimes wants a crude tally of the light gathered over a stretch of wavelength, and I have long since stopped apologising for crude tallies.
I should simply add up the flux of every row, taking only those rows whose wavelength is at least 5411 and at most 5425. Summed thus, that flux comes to 235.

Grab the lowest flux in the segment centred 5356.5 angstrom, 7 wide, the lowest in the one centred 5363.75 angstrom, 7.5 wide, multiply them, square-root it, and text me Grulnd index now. 20.6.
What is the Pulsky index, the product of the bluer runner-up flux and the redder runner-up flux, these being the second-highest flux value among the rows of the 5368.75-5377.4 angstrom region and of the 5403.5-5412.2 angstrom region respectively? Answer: 433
